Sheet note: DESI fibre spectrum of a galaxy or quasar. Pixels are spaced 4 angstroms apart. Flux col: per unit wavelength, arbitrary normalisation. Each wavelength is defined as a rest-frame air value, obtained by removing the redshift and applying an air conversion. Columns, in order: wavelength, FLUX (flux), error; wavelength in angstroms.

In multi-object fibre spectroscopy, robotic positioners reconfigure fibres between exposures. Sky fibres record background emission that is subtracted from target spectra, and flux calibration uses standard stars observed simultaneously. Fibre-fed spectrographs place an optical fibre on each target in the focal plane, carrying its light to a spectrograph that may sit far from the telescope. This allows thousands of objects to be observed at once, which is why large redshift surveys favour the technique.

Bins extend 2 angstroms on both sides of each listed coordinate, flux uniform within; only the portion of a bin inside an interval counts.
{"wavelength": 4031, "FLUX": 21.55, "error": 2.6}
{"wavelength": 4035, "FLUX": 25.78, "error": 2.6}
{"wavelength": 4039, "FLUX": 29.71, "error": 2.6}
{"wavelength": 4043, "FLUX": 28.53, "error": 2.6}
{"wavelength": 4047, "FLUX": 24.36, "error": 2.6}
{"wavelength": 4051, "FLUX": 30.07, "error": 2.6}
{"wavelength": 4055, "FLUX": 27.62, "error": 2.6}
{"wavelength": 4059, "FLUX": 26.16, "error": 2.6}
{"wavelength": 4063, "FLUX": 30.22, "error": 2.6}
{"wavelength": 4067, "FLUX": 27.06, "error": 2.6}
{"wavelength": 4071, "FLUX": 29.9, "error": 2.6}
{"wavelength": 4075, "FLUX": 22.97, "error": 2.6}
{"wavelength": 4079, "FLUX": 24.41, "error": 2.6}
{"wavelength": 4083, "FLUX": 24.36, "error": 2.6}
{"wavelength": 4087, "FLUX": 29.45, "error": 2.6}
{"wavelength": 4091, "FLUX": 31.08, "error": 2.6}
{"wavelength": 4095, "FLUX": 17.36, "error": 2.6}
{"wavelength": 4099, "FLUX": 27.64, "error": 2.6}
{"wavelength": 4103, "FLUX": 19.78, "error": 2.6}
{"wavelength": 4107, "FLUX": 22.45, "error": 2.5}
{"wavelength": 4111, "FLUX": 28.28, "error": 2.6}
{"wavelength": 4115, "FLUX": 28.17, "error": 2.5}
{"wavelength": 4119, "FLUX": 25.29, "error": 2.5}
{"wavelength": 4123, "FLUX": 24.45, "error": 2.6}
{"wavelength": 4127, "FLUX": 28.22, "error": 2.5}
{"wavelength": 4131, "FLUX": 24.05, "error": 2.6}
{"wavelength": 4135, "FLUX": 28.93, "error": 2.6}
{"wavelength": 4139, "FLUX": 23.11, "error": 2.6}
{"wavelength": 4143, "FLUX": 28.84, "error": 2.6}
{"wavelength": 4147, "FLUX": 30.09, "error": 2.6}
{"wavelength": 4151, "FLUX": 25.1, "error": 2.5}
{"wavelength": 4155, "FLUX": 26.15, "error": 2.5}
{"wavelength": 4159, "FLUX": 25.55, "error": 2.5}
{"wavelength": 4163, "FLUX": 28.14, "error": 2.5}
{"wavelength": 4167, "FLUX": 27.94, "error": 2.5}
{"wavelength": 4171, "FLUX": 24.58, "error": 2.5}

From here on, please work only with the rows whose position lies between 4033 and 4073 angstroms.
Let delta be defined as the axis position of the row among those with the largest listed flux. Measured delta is 4063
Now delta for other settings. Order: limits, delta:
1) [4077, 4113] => 4091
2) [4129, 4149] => 4147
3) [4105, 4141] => 4135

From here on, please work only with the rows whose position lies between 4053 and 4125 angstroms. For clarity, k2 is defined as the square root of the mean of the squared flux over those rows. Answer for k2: 26.2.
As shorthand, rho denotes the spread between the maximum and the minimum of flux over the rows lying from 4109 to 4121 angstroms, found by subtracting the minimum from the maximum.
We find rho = 3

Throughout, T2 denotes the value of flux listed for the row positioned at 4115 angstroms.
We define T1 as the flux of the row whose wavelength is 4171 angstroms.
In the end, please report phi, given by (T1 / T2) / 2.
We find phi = 0.44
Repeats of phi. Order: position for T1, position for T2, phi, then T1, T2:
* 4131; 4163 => 0.43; 24.05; 28.14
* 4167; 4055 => 0.51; 27.94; 27.62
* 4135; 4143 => 0.50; 28.93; 28.84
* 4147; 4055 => 0.54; 30.09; 27.62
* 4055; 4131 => 0.57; 27.62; 24.05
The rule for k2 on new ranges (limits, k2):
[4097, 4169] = 26.4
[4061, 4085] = 26.6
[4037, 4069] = 28.0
